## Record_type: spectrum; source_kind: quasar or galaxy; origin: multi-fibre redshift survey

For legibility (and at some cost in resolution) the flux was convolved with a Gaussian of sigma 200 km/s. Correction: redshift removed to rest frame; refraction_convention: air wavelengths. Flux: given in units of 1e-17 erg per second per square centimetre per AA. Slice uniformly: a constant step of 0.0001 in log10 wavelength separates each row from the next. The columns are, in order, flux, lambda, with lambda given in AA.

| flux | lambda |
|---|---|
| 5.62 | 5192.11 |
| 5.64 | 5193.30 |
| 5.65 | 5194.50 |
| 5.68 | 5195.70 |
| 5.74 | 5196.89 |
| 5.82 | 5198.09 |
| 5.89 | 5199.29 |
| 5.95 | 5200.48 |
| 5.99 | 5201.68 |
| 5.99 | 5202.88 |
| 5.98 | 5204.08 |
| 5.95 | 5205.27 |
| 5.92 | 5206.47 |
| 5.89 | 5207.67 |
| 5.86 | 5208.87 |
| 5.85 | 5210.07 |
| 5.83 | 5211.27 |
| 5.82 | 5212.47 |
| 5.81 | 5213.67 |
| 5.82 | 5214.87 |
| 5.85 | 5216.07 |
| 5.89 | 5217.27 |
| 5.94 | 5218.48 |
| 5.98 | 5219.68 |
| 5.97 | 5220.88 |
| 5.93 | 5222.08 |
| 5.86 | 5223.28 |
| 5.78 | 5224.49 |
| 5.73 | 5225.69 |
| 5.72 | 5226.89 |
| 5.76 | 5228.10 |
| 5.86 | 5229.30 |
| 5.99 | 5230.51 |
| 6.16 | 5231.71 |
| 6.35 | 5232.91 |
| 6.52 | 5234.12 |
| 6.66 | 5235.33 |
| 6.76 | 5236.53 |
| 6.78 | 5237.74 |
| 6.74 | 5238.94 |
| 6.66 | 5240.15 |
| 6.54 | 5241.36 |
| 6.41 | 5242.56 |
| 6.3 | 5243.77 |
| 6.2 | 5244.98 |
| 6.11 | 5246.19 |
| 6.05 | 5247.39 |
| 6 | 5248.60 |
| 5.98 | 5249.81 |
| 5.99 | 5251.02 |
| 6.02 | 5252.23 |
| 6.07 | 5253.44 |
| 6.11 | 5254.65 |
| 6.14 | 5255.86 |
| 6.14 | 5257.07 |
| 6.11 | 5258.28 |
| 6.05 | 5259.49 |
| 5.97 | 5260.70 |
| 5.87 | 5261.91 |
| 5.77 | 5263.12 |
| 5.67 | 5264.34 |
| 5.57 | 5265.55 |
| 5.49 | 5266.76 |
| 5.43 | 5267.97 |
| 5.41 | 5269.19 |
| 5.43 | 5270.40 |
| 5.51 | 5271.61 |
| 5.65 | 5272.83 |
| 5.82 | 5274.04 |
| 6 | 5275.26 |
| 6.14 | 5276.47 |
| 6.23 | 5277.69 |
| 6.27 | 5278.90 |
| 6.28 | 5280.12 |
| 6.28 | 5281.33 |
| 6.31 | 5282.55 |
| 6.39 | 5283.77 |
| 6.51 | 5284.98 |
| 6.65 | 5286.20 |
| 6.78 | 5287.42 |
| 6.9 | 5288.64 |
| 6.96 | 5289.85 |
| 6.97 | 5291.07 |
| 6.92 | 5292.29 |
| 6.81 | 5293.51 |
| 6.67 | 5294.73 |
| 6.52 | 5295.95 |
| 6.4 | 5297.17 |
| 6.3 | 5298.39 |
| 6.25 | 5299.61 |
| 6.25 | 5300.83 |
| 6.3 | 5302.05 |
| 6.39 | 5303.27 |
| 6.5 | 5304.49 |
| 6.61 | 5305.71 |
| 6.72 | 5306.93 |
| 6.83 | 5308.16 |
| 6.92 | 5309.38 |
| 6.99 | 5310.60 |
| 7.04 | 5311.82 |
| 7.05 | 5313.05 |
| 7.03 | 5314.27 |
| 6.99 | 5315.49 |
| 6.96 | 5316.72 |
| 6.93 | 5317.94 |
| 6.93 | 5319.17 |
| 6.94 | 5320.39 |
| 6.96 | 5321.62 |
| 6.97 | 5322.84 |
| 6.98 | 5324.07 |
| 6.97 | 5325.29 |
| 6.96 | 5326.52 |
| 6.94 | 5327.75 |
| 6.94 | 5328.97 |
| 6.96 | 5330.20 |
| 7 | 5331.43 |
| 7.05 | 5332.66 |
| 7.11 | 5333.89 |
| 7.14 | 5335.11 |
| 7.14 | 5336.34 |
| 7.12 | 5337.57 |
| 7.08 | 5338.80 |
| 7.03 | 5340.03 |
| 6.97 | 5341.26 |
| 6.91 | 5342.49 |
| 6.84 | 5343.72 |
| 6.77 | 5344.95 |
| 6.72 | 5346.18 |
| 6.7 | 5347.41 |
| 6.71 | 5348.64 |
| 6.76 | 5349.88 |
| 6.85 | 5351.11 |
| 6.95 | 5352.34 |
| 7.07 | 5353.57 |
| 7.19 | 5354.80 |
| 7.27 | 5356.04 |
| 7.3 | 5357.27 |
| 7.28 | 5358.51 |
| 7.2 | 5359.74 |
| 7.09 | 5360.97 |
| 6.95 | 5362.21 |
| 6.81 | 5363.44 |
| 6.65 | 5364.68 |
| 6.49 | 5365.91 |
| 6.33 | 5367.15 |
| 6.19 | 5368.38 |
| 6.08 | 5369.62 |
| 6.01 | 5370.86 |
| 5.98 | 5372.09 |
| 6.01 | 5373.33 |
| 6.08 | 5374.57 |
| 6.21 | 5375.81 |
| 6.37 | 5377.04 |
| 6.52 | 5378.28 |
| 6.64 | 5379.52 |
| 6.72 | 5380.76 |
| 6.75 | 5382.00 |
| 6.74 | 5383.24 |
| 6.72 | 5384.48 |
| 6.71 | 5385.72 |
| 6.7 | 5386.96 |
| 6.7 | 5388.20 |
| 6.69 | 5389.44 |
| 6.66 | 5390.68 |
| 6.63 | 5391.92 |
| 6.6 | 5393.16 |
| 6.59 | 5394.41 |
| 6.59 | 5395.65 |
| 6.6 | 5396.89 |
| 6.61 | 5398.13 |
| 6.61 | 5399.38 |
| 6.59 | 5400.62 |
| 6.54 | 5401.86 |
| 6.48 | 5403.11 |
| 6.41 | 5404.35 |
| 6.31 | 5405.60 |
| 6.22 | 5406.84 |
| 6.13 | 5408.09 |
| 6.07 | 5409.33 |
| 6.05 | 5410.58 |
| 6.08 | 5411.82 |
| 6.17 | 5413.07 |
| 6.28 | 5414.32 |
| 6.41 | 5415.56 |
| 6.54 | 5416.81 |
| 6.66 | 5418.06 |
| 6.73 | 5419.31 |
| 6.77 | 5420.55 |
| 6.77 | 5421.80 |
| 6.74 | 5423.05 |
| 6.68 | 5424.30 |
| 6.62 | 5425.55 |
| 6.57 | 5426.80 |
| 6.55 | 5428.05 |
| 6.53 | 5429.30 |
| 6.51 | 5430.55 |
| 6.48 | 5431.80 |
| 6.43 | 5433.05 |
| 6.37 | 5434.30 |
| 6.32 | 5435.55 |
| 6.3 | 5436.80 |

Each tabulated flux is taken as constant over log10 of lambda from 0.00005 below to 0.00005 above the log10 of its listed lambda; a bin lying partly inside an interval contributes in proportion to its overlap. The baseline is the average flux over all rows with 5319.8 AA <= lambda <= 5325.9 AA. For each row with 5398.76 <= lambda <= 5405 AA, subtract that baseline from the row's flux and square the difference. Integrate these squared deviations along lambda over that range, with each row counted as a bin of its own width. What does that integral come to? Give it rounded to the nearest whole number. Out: 1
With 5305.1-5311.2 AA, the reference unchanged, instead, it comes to 0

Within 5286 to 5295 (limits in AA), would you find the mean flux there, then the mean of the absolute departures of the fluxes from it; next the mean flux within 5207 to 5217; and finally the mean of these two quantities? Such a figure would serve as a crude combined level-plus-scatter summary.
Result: 2.97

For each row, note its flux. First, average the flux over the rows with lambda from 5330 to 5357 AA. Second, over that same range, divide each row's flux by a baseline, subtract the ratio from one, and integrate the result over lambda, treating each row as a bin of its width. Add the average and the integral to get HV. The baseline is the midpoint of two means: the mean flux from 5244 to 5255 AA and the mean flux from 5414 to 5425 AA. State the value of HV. 4.3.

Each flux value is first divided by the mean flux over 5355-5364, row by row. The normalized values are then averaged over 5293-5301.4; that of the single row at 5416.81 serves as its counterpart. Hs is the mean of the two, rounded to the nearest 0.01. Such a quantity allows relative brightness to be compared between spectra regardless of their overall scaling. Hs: 0.91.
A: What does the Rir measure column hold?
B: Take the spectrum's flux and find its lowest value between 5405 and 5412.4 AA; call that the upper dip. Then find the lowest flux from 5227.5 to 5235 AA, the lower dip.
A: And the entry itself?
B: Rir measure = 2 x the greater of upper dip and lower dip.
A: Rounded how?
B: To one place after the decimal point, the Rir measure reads 12.1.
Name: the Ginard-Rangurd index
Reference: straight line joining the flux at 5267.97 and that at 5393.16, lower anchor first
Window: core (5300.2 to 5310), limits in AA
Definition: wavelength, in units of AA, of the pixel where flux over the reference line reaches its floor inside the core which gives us 5300.83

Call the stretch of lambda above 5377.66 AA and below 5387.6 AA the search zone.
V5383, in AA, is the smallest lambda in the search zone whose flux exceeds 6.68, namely 5380.76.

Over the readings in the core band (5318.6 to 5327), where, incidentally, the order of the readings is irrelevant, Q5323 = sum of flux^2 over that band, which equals 339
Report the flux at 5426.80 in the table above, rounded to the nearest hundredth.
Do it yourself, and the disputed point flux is 6.57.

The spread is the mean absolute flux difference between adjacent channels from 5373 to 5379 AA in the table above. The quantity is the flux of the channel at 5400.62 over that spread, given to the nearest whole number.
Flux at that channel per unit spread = 52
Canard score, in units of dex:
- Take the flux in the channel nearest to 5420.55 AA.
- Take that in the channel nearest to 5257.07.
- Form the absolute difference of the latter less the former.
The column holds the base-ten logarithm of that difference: -0.201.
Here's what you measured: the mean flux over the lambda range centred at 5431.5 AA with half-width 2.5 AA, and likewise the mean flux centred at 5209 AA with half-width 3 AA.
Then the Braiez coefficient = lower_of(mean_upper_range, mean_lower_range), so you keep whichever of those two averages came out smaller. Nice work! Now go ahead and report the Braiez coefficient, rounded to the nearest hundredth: 5.87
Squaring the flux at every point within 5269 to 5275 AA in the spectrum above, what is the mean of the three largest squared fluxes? 32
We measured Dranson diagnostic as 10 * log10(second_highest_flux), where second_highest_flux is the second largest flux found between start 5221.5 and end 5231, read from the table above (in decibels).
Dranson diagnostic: 7.7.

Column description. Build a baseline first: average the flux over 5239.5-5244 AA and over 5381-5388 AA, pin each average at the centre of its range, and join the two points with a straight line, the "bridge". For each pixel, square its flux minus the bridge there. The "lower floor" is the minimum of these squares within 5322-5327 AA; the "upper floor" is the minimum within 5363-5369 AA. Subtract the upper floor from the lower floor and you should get 0.11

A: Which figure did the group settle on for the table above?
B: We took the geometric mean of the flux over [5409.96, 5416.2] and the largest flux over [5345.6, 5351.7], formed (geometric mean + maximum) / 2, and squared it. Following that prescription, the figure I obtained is 42.6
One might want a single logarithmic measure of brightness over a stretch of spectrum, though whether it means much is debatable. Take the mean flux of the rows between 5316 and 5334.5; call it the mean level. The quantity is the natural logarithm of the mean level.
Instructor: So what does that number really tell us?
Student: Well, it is 1.94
